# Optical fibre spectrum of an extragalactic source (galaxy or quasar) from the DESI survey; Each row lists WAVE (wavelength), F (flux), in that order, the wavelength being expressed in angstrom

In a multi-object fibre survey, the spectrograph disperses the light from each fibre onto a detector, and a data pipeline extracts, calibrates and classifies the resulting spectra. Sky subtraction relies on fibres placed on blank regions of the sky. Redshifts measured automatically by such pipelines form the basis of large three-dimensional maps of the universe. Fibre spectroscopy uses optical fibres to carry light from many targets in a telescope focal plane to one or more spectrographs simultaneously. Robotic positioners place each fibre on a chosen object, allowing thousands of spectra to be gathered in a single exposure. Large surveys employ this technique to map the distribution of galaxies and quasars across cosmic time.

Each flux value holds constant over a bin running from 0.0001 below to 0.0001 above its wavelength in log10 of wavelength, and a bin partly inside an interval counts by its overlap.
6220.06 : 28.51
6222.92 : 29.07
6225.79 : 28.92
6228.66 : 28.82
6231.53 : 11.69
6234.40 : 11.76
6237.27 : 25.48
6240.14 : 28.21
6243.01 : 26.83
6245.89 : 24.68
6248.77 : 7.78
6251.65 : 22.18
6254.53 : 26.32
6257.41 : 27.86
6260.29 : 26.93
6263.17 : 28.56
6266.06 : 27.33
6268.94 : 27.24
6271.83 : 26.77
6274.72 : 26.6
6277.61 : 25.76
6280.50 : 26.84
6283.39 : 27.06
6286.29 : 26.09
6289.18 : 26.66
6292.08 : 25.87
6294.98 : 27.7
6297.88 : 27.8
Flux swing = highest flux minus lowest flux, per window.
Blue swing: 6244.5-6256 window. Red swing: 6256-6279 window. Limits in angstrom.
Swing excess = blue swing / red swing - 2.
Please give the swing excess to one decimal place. 4.6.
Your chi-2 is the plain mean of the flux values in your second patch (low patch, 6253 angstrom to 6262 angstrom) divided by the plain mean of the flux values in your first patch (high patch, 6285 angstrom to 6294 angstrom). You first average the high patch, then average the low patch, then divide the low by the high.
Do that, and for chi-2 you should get 1.03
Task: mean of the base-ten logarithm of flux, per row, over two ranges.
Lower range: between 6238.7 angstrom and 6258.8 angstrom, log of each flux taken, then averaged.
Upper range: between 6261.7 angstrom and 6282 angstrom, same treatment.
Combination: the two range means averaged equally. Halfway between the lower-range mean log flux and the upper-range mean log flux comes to 1.39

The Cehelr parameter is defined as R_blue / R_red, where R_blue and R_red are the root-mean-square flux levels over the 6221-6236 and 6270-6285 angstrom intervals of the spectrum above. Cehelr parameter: 0.89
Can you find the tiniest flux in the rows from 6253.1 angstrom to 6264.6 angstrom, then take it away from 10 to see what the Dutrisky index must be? -16.3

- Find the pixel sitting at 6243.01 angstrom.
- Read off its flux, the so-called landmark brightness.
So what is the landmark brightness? 26.83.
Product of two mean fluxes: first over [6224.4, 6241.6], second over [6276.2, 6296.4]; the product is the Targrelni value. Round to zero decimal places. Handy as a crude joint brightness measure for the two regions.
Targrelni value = 597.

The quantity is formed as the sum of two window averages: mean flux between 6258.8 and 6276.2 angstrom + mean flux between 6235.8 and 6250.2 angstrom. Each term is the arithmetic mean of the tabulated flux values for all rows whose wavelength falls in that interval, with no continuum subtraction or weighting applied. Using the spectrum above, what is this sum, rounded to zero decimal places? 50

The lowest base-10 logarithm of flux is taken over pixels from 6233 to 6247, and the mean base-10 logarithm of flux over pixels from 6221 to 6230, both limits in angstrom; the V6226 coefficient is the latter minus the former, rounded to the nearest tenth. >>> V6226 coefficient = 0.4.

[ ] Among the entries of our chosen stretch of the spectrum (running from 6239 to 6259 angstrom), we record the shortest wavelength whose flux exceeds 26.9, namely 6240.14 angstrom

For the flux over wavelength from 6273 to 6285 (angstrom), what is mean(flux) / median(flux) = 0.99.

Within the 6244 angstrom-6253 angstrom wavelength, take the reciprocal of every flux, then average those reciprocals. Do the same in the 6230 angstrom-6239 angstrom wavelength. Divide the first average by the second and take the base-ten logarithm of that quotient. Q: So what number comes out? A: 0.01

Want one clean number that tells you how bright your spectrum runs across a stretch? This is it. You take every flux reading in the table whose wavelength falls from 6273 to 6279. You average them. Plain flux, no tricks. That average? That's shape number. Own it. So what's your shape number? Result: 26.2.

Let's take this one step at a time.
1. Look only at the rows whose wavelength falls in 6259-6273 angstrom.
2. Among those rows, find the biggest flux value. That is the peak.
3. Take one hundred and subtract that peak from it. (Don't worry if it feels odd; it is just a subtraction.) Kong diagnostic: 71.4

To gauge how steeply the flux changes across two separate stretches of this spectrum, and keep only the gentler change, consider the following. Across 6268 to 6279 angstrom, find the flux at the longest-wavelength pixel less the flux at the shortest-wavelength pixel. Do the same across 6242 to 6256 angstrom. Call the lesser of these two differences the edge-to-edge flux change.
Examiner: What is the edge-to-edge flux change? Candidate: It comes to -1.5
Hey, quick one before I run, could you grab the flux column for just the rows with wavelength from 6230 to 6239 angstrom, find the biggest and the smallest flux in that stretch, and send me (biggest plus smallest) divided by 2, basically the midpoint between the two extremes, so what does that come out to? 19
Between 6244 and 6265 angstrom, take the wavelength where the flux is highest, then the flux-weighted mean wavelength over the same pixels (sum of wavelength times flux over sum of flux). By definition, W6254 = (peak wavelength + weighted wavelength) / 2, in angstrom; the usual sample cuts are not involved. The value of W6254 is 6259.3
